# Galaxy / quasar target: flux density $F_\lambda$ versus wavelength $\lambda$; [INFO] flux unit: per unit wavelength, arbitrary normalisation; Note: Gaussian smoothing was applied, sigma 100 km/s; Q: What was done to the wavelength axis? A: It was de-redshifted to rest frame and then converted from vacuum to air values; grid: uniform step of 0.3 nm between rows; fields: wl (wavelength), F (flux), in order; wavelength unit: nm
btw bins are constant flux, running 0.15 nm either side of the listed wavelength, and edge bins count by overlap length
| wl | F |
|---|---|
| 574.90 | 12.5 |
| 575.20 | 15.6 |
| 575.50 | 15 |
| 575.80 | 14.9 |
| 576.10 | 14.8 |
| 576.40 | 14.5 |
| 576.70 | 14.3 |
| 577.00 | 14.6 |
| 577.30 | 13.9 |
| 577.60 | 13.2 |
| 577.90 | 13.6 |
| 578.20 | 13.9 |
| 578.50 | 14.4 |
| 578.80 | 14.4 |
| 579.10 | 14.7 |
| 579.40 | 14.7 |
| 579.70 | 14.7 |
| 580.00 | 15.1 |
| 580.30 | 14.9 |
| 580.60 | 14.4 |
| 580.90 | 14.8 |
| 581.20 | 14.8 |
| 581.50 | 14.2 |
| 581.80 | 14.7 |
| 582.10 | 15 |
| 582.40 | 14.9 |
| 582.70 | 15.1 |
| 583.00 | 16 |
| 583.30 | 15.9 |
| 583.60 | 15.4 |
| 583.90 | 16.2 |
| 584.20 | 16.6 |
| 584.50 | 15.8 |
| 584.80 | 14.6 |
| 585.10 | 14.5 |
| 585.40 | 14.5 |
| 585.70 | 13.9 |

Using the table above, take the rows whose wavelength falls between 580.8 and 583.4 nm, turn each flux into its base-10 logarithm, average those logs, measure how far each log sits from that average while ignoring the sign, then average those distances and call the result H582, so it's 0.0118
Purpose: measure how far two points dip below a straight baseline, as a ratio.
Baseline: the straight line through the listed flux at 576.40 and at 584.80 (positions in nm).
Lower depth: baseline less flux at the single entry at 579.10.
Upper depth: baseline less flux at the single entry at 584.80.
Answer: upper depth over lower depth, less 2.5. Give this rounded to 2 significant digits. -2.5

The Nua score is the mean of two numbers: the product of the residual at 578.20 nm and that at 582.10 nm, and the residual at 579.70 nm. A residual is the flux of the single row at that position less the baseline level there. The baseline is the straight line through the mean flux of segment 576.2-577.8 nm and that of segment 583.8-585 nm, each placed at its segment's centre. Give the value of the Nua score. 0.05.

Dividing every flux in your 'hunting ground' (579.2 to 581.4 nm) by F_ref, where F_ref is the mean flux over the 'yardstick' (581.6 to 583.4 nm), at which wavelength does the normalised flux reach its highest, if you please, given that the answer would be 580.00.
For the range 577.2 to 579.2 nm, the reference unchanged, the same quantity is 579.10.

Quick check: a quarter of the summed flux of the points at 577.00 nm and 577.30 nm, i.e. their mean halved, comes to 7.1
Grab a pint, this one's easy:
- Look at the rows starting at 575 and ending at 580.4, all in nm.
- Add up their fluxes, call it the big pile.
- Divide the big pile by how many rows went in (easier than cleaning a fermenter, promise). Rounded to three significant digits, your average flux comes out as 14.5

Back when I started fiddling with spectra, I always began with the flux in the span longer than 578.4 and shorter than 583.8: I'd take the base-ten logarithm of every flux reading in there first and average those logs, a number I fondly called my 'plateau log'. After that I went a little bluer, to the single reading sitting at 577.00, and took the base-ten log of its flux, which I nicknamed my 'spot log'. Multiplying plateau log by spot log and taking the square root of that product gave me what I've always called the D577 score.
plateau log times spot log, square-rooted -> 1.169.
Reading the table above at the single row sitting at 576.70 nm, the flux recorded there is 14.3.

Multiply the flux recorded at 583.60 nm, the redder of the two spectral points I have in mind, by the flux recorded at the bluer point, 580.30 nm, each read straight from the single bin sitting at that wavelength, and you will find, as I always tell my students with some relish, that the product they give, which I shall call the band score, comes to 229.5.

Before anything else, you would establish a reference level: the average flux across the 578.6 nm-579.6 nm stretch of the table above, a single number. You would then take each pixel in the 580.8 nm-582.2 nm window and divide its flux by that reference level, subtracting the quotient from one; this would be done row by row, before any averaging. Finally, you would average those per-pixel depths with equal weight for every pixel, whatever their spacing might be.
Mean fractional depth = -0.01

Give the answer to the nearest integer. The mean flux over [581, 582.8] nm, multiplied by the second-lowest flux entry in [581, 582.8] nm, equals 217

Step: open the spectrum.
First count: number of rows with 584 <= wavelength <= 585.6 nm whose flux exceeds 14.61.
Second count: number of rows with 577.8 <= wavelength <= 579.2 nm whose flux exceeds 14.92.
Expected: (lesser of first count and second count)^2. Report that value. 0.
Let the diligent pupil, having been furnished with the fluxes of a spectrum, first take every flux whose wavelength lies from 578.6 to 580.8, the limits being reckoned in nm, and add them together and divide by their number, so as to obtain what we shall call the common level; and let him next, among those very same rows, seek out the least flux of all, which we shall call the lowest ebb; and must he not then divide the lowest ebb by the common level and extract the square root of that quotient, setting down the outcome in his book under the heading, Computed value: 0.990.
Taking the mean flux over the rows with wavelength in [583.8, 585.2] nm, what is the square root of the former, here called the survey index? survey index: 3.94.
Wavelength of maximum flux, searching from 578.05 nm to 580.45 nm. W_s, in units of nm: 580.00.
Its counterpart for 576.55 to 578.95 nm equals 577.00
